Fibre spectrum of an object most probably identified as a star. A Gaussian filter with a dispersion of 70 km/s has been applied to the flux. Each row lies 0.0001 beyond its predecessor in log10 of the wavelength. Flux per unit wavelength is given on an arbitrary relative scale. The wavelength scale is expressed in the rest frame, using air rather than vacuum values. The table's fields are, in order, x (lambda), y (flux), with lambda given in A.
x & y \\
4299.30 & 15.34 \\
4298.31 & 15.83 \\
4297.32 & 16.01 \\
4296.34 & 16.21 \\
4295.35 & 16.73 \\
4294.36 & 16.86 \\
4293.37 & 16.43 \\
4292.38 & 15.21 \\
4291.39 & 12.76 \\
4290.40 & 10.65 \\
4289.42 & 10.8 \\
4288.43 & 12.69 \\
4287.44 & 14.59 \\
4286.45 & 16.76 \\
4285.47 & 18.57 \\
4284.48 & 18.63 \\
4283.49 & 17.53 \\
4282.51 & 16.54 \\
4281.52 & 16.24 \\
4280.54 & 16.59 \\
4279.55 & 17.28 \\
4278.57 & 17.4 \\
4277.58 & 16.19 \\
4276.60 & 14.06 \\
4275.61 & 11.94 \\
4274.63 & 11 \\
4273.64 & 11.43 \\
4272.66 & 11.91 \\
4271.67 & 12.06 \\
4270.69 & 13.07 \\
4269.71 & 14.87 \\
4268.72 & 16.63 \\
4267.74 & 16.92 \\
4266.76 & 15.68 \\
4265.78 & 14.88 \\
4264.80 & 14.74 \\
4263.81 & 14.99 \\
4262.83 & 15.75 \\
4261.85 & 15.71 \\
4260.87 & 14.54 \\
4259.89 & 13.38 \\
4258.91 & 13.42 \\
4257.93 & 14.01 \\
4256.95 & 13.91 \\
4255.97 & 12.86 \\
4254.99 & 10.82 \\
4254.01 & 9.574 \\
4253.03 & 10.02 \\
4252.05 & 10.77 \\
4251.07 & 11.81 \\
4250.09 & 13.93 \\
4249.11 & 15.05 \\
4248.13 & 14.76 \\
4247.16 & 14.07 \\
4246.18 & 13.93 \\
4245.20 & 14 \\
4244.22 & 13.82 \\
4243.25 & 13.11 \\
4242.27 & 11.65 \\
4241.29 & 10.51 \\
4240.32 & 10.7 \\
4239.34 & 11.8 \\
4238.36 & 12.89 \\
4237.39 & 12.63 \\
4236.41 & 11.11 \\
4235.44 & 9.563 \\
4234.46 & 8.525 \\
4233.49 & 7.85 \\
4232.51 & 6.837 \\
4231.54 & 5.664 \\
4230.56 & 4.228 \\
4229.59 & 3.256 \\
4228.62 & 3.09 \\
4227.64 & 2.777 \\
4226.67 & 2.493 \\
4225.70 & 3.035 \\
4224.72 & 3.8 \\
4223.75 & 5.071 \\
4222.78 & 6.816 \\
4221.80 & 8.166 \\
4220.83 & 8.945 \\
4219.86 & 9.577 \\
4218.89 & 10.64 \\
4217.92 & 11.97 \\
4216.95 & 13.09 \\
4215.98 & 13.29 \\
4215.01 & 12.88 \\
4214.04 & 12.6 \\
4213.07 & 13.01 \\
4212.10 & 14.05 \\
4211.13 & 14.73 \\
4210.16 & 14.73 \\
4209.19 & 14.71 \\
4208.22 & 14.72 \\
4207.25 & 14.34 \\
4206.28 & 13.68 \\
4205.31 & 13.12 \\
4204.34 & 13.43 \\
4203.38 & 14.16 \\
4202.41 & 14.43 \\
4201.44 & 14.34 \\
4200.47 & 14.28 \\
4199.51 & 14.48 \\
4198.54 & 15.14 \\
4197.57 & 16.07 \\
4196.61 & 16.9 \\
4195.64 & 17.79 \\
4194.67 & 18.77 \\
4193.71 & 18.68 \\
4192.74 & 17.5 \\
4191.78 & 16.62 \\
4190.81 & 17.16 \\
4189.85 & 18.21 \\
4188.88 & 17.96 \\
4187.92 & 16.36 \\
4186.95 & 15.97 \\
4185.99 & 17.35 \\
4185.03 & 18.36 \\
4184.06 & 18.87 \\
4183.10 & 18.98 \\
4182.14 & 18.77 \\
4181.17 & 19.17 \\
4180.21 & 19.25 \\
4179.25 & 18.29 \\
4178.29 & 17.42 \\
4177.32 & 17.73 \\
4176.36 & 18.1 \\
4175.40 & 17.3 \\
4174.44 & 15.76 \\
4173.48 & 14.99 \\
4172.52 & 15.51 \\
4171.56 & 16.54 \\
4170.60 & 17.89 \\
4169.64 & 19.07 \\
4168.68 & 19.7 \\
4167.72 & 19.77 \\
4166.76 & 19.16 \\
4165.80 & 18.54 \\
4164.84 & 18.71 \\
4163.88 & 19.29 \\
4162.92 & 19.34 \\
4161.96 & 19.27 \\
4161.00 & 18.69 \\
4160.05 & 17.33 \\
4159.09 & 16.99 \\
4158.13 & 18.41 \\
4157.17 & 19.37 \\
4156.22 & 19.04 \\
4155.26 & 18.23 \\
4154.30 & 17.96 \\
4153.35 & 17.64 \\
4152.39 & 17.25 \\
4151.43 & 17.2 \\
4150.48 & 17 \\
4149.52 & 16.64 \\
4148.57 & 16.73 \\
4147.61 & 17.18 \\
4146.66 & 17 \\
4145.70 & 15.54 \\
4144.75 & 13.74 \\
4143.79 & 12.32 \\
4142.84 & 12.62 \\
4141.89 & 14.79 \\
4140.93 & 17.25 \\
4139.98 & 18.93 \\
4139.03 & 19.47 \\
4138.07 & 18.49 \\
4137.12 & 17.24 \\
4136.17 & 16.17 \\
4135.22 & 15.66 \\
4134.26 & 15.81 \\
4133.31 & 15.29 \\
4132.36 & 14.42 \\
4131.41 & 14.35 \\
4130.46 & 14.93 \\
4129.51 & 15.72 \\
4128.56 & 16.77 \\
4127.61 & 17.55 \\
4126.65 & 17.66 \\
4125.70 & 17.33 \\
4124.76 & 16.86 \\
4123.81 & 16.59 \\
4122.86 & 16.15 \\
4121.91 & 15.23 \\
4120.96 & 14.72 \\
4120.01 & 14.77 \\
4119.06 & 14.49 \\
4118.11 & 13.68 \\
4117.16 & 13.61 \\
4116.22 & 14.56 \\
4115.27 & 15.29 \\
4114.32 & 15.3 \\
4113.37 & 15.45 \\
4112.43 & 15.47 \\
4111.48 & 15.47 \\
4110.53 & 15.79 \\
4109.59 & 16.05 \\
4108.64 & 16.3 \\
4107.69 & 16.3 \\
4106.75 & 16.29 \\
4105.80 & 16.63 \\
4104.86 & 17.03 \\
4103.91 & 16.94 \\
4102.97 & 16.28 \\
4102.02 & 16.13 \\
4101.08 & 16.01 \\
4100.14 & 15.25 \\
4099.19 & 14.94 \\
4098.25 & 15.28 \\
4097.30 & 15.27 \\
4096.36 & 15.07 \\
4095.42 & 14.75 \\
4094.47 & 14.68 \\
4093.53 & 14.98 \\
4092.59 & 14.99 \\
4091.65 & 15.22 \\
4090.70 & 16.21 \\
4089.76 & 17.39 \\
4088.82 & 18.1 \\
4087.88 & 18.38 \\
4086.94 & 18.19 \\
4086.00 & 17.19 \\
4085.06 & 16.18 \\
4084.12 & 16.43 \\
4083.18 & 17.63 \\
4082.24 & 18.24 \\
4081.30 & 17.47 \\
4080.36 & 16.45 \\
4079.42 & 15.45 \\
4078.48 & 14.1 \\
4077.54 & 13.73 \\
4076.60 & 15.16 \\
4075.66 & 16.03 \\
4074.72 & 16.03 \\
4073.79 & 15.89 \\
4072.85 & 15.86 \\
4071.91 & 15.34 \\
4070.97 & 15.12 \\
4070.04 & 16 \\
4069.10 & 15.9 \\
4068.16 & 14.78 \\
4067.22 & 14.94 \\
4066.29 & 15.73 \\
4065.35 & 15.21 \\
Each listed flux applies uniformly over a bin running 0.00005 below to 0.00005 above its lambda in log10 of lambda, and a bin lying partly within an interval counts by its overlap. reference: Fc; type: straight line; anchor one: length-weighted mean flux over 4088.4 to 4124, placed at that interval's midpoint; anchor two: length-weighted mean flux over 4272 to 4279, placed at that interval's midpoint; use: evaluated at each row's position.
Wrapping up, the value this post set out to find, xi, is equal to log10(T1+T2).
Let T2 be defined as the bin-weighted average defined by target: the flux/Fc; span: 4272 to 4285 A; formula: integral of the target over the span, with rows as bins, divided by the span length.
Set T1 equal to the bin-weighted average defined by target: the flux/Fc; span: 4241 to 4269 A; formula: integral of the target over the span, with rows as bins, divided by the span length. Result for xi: 0.330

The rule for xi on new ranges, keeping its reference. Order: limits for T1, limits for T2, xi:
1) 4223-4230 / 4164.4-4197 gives 0.168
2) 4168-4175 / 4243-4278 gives 0.337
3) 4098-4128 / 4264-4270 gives 0.338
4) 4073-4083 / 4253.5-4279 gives 0.308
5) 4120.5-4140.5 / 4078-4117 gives 0.322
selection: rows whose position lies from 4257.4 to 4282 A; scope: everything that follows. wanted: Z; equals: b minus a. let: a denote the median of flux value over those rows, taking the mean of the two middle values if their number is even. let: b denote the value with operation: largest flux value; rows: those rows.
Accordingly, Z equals 2.5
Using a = 14.9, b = 17.4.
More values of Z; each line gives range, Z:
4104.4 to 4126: 1.9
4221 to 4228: 4.4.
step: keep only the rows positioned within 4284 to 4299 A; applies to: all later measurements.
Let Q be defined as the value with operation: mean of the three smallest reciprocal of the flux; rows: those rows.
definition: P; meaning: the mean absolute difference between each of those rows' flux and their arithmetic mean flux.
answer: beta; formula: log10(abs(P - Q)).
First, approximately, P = 2.0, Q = 0.056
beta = 0.3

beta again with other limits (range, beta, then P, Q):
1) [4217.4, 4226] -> 0.4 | 2.6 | 0.094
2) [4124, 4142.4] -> 0.1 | 1.3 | 0.053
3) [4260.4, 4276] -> 0.2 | 1.7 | 0.061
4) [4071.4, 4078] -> -0.3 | 0.6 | 0.063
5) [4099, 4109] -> -0.4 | 0.4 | 0.059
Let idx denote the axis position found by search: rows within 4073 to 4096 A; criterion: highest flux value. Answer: 4087.88 A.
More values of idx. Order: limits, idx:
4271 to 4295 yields 4284.48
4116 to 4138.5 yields 4138.07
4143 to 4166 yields 4157.17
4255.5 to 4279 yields 4278.57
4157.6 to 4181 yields 4167.72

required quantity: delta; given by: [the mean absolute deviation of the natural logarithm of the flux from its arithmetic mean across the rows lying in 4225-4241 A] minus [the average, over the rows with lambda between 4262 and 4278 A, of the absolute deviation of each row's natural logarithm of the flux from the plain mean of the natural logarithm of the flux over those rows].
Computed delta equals 0.411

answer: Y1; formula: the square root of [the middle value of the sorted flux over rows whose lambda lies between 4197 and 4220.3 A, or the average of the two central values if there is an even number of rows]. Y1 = 3.76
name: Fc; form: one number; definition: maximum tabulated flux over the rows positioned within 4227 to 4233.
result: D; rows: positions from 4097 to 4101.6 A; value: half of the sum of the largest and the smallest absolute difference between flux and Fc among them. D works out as 8.6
